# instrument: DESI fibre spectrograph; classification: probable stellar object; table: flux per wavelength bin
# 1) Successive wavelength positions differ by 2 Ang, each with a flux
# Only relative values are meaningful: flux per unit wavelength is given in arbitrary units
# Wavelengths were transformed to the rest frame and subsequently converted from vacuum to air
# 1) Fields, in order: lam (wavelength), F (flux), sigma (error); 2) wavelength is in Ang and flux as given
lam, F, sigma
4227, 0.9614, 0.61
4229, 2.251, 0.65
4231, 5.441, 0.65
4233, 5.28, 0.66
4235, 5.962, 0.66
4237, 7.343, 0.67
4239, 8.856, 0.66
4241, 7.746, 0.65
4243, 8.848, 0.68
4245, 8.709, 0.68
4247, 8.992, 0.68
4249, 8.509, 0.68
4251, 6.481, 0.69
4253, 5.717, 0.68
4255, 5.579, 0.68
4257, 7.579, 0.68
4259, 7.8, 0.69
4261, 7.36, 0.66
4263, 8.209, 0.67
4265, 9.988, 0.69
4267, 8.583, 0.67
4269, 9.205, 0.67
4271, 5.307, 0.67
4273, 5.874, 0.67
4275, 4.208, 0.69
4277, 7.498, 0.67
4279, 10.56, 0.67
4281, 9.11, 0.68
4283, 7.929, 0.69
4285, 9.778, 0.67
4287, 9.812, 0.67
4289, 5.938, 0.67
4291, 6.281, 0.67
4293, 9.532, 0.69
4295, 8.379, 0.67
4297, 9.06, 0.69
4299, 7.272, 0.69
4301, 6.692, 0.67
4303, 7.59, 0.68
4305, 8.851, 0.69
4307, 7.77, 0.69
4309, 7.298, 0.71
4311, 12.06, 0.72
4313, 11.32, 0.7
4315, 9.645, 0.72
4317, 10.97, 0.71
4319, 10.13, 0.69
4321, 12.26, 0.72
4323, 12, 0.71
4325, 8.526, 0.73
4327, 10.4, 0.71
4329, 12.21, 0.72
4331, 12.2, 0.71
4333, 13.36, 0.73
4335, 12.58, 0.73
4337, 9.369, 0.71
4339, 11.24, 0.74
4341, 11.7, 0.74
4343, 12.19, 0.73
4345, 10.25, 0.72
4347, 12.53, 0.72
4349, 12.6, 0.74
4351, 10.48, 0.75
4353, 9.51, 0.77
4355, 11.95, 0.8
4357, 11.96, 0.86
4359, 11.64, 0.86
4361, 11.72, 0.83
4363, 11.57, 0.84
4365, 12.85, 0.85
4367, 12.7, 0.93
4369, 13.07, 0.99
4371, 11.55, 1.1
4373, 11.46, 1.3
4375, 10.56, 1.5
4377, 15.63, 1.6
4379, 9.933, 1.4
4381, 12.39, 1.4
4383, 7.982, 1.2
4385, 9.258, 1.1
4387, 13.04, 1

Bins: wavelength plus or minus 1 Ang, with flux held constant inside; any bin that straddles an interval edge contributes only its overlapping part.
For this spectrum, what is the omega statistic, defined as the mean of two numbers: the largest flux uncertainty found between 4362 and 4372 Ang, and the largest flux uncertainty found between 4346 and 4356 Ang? 0.95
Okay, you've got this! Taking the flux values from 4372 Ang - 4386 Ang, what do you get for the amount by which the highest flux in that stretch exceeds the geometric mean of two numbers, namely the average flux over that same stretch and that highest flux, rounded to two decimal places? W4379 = 2.50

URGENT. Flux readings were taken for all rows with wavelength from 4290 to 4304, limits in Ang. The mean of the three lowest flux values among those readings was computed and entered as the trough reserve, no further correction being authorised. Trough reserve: 6.7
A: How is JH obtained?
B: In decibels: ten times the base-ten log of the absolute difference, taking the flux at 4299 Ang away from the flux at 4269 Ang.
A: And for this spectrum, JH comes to 2.9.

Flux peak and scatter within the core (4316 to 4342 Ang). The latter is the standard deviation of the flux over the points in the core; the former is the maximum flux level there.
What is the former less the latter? 12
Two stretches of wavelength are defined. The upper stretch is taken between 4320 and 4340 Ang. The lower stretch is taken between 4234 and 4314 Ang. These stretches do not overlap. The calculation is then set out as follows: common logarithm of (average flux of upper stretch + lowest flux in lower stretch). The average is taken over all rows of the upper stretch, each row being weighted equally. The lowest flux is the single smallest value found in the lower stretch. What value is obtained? 1.19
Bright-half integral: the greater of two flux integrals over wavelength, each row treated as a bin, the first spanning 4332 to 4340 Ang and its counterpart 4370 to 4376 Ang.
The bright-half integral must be 93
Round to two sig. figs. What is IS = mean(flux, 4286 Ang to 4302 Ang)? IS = 7.9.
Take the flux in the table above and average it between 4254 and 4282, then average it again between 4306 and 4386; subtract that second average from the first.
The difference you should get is -3.6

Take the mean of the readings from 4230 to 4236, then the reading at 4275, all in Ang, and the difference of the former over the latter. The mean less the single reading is 1.4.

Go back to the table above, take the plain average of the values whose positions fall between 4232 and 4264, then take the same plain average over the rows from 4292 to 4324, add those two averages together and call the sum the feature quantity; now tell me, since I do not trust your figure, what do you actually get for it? 16.9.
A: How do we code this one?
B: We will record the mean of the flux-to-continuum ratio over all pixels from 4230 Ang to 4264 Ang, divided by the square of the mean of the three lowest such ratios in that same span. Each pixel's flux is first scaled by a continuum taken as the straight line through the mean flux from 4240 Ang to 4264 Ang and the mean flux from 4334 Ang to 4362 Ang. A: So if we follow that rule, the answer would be 1.8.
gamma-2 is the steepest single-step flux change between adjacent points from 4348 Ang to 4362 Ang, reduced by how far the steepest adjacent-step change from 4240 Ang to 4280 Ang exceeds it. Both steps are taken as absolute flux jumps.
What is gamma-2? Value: 1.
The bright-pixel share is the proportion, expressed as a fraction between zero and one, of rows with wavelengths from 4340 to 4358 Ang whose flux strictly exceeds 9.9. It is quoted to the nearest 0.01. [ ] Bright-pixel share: 0.89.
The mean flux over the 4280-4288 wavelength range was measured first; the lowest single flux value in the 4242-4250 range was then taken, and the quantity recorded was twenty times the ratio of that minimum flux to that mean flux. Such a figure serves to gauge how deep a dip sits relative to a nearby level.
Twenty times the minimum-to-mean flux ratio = 19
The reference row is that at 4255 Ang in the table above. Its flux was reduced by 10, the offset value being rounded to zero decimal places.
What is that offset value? -4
